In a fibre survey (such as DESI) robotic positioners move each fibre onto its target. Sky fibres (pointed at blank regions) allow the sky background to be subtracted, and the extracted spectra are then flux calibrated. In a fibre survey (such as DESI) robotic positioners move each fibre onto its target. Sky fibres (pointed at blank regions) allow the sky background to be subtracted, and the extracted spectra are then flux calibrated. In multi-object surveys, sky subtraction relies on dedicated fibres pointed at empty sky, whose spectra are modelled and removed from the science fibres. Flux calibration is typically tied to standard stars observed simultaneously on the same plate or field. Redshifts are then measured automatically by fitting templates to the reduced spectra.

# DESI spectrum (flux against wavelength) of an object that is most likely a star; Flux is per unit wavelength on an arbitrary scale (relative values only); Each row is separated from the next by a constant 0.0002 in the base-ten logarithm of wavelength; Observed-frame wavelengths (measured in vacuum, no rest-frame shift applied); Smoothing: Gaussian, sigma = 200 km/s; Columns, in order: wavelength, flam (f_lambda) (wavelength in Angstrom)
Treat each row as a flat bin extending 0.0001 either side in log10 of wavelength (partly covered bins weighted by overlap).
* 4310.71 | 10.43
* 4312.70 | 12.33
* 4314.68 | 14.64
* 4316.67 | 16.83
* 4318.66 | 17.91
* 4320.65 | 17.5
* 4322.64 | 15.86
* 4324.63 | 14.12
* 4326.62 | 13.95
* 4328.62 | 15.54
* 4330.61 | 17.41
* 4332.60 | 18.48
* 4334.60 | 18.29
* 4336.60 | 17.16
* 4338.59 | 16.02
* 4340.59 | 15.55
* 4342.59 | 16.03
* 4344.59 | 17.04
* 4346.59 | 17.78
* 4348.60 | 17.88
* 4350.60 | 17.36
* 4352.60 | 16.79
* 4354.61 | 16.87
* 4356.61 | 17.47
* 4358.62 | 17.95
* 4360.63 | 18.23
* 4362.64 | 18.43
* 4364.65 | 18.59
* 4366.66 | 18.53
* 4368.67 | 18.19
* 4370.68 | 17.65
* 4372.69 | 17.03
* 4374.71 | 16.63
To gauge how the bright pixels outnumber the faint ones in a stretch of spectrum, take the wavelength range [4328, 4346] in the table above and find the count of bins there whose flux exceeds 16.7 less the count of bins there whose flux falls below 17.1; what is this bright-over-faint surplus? 0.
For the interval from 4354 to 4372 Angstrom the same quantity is 8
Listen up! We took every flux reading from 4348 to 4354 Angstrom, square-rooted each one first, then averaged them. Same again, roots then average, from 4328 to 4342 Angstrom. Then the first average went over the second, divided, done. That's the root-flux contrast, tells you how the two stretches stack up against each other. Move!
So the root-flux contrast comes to 1.01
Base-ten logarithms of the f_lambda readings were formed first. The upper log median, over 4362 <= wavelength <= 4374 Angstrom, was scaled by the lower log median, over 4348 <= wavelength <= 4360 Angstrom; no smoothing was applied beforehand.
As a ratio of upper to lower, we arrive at 1.02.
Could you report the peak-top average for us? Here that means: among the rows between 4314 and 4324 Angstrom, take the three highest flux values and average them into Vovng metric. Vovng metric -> 17.4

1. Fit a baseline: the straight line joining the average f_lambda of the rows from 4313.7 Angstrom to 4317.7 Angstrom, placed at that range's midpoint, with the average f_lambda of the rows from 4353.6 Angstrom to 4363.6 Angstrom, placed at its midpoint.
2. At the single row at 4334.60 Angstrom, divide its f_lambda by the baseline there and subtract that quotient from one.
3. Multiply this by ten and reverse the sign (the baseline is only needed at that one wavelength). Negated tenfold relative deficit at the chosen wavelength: 1.0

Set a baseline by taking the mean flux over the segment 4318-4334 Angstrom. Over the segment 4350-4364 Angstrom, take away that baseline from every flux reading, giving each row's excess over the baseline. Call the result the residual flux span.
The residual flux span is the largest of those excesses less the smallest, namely 1.6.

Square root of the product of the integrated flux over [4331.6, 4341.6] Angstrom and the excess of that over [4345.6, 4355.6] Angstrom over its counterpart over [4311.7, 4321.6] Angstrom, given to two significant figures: 53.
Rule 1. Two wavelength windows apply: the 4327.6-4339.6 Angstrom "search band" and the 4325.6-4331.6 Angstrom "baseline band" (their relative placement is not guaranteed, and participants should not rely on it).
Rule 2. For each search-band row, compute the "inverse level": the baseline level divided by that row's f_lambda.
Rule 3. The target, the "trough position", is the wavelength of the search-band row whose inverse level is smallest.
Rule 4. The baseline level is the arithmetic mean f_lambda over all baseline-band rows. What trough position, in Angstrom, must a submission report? 4332.60 Angstrom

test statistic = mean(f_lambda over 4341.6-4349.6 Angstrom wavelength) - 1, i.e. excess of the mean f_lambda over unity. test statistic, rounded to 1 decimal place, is 16.2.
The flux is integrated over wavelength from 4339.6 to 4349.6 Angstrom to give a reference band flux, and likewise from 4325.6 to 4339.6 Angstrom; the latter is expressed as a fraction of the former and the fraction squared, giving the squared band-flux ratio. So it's 1.9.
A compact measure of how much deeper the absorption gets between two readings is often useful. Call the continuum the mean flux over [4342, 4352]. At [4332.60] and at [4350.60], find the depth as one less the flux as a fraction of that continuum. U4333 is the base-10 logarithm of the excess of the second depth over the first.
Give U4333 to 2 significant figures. -1.2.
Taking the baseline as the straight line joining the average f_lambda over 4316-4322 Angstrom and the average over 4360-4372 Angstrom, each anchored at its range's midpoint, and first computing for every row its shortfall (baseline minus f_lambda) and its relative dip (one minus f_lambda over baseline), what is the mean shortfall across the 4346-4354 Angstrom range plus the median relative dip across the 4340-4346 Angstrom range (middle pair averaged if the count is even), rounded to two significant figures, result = 0.63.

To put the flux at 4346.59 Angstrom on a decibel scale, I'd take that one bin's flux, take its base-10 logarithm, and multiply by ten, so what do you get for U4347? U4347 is 12.5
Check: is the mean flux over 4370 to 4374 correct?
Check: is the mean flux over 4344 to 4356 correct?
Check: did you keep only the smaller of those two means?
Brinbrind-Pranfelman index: 17.3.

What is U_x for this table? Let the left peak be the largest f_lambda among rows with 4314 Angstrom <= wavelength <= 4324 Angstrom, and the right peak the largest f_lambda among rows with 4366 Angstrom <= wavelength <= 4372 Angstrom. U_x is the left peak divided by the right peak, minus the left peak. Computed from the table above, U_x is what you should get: -16.9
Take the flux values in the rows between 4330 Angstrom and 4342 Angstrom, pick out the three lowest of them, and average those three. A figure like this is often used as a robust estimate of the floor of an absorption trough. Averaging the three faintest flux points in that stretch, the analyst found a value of 16.2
